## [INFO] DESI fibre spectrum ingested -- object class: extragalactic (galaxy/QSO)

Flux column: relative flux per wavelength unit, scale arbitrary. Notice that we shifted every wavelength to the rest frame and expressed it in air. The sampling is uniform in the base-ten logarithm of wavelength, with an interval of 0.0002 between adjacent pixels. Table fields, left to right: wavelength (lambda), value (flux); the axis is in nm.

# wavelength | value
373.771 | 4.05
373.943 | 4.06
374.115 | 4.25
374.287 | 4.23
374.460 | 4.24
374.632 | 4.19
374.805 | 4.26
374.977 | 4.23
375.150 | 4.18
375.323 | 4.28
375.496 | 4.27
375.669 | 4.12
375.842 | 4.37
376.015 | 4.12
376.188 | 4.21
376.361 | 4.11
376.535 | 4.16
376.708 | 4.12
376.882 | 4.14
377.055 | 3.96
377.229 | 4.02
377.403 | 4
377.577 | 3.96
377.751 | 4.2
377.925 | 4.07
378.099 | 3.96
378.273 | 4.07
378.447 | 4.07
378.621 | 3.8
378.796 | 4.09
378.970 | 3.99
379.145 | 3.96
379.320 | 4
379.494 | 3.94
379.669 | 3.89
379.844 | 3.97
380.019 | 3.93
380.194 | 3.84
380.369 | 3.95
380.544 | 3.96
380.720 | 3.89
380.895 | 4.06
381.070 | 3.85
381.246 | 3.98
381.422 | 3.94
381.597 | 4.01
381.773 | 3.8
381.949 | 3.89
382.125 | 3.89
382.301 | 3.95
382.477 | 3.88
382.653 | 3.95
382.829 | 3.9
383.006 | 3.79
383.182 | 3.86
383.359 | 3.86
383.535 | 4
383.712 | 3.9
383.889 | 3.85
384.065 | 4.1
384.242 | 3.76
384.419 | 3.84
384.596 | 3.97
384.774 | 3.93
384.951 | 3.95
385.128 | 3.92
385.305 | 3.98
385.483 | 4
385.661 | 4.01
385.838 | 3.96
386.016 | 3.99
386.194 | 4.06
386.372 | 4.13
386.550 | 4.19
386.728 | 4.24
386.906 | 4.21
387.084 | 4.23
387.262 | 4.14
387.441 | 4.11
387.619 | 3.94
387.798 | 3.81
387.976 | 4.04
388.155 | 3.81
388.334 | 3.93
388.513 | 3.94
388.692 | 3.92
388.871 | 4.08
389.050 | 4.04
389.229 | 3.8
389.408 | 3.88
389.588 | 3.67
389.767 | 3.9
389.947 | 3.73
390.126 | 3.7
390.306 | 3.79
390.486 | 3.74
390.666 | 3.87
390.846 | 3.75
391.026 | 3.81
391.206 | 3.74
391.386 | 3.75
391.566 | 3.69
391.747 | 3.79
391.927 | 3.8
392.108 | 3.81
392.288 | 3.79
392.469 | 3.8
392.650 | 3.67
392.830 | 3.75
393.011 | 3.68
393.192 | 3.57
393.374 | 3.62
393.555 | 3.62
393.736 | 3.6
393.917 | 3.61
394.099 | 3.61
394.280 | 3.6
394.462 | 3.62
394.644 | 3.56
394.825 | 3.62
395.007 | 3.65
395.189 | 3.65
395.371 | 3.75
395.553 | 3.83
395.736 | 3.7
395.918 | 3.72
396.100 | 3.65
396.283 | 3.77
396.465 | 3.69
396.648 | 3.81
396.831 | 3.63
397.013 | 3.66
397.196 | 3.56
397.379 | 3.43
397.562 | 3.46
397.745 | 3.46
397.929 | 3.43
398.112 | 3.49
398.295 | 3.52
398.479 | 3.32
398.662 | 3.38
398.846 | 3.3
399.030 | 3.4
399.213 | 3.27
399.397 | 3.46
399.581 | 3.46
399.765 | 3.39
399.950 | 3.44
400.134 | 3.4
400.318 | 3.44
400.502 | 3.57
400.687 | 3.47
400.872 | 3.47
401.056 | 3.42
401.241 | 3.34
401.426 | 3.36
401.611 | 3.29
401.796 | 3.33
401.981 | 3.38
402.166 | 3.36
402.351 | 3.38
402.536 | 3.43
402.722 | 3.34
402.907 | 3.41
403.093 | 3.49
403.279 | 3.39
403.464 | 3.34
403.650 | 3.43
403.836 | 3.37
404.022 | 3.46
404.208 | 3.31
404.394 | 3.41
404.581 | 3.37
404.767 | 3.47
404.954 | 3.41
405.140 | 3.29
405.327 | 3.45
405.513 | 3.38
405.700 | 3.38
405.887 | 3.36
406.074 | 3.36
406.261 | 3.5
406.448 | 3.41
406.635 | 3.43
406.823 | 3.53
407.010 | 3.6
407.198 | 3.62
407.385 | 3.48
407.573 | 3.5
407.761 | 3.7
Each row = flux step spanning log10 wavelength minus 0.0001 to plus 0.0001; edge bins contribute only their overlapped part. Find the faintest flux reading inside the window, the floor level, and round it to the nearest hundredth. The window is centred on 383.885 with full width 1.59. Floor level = 3.76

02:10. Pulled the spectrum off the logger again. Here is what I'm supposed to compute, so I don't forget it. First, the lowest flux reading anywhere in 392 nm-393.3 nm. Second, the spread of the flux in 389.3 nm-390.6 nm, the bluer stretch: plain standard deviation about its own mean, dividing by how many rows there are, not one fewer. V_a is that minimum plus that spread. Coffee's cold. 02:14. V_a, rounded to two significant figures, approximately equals 3.7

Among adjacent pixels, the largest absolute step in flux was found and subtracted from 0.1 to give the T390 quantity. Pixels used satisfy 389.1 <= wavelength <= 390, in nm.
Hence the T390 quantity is -0.13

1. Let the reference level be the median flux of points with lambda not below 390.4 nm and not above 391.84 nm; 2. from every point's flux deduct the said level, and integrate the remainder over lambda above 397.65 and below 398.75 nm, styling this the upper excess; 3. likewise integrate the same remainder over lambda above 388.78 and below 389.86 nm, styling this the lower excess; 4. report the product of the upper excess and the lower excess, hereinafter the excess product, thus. -0.054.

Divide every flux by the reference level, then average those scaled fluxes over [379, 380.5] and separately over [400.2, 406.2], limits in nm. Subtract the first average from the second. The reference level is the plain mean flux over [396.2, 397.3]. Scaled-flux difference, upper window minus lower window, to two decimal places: -0.15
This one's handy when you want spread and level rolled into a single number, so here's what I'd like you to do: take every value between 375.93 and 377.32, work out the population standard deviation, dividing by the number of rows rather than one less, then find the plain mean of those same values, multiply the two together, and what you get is 0.304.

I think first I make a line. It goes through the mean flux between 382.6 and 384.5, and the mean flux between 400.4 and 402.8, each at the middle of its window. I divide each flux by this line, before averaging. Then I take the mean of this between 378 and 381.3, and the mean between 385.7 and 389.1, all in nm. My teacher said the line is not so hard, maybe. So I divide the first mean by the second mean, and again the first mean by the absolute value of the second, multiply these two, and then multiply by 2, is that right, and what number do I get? 1.7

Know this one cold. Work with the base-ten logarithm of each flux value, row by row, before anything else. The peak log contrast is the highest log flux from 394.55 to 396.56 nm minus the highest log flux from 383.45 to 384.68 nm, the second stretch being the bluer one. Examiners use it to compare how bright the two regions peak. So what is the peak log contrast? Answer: -0.030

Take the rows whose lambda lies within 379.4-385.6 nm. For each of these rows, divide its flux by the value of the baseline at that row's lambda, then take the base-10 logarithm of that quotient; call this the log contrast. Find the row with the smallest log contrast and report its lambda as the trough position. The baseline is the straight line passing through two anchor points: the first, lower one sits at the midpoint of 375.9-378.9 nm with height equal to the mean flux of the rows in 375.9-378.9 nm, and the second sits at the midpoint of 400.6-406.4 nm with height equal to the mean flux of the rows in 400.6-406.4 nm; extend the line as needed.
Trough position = 381.773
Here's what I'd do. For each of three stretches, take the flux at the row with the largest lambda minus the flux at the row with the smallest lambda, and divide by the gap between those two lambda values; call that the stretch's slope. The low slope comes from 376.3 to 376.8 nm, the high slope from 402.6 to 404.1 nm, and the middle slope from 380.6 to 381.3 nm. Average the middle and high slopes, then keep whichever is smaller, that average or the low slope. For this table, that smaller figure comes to 0.03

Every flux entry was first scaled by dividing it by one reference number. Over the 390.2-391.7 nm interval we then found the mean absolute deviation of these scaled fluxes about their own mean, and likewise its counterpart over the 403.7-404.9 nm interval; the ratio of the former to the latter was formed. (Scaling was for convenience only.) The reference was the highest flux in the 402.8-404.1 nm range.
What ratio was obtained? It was 0.9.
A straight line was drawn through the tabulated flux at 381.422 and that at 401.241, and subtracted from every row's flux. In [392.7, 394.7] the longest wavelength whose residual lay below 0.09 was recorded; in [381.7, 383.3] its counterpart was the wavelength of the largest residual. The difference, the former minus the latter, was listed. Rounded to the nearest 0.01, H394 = 11.99 nm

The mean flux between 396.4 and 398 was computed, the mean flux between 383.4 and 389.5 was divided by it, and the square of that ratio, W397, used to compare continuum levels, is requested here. 1.25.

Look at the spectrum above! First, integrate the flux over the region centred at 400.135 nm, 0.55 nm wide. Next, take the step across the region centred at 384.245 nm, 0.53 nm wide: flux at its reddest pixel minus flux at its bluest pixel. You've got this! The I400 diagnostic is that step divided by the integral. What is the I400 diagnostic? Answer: -0.14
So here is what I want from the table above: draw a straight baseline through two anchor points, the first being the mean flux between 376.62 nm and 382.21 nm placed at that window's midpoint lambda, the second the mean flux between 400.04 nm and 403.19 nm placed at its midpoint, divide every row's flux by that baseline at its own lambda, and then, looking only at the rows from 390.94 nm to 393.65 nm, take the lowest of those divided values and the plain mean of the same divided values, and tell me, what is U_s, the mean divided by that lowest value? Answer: 1.04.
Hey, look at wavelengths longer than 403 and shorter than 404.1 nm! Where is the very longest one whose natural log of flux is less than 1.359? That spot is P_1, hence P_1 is 404.022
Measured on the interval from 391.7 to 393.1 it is 393.011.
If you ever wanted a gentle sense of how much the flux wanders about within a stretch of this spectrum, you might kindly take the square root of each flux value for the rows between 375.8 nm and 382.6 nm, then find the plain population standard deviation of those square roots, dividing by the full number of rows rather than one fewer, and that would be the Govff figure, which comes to 0.0296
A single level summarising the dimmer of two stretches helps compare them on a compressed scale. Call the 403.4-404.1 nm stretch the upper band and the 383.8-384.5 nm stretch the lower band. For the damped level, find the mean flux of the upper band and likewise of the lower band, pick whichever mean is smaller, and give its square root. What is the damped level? 1.84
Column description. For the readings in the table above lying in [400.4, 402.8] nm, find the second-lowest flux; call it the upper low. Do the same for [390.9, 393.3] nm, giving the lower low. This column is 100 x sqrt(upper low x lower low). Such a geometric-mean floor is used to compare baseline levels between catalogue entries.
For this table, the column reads 350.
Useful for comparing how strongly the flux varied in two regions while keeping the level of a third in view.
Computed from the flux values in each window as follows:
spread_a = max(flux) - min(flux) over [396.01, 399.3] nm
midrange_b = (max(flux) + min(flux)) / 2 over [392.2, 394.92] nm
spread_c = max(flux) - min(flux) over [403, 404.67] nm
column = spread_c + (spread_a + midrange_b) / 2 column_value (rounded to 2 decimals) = 2.29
